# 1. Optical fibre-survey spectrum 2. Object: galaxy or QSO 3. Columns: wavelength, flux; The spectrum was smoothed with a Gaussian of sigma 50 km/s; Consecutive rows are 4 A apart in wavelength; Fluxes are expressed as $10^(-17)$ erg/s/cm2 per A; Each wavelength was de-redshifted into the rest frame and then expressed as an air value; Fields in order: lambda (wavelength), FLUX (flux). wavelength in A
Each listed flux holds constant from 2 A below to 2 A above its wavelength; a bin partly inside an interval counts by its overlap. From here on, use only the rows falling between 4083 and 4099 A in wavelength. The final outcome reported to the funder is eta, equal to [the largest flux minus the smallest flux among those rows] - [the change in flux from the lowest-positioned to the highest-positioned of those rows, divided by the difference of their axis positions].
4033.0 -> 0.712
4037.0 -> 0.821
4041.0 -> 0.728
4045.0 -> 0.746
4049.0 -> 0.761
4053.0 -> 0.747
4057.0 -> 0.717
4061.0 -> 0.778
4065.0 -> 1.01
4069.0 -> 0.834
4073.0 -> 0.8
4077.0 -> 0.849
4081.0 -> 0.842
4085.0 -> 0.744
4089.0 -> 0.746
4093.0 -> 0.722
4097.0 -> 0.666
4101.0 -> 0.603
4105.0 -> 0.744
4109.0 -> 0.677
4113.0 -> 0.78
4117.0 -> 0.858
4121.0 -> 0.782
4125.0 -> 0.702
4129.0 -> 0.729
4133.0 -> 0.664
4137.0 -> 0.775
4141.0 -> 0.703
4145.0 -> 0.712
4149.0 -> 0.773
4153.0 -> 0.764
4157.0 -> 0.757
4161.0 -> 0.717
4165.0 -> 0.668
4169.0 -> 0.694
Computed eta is 0.09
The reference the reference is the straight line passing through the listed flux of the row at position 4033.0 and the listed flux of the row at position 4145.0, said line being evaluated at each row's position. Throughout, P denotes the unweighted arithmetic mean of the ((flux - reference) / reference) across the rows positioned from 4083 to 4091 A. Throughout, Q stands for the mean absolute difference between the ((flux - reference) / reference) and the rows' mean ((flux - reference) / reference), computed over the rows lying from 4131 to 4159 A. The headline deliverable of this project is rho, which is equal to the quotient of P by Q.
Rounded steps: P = 0.046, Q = 0.051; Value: 0.9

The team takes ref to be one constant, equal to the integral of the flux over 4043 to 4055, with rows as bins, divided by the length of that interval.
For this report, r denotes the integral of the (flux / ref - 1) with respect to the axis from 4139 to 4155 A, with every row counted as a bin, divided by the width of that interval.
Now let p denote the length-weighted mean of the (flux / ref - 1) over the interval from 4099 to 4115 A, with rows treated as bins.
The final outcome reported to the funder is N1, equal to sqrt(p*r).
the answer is 0.034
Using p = -0.07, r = -0.018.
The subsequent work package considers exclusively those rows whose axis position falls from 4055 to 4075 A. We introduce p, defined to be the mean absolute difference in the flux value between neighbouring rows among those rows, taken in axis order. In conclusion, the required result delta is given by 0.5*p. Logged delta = 0.063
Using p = 0.13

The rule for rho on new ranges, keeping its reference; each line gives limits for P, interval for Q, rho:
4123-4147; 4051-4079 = 0.0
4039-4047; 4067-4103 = 0.4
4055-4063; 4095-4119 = 0.5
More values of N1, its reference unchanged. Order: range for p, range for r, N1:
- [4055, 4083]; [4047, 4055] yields 0.020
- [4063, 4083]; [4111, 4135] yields 0.015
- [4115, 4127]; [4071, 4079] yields 0.062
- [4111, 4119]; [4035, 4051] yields 0.039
